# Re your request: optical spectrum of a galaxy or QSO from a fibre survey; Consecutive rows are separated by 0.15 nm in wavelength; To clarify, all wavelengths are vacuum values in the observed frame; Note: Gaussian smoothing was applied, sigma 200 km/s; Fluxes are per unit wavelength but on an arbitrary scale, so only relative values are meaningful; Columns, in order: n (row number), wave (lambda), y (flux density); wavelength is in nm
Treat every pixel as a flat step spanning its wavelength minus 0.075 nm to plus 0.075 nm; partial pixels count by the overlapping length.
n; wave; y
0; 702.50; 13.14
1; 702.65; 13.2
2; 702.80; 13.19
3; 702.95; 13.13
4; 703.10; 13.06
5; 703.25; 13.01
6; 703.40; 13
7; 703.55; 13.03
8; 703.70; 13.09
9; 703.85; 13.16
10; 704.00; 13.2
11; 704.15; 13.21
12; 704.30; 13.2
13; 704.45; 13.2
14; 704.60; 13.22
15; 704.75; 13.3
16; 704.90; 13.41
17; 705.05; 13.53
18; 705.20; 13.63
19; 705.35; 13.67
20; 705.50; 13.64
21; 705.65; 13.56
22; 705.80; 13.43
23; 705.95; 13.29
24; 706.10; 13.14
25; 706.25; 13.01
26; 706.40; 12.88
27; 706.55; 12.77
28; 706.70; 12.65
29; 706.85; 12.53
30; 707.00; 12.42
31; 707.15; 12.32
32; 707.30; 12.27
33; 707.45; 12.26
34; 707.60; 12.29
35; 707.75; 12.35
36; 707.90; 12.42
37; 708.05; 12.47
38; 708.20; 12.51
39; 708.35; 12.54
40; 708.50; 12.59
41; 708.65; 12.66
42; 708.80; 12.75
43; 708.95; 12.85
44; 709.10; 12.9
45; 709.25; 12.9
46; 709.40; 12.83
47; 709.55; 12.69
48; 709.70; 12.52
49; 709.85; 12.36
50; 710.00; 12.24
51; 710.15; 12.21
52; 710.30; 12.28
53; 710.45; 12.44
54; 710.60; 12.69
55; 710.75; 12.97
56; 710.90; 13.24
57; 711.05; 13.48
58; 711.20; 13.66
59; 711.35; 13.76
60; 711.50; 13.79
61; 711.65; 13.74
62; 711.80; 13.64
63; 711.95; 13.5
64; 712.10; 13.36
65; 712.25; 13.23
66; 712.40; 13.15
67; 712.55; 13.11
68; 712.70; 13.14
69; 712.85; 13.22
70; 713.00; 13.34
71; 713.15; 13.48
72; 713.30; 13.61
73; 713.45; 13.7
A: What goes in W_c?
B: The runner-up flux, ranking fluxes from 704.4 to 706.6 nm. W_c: 13.64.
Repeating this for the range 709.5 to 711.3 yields 13.48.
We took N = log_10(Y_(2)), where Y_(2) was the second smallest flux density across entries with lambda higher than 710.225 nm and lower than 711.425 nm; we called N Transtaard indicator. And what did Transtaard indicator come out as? 1.095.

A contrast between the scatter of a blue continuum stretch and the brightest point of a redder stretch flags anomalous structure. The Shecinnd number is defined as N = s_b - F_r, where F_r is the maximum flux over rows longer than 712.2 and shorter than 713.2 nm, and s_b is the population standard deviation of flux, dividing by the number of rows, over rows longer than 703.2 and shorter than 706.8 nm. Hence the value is -13.21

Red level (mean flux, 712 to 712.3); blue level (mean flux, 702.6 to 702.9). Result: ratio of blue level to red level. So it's 0.99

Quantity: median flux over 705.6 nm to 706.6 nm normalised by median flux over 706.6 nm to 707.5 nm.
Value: 1.06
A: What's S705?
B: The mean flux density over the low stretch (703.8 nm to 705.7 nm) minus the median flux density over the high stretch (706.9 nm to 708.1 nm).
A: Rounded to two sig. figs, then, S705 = 1.0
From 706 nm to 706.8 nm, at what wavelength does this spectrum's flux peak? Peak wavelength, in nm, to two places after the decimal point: 706.10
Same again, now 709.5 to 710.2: 709.55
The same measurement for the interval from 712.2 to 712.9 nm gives 712.25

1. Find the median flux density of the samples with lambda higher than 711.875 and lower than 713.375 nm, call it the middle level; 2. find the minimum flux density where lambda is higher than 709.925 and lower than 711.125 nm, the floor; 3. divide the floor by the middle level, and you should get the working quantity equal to 0.92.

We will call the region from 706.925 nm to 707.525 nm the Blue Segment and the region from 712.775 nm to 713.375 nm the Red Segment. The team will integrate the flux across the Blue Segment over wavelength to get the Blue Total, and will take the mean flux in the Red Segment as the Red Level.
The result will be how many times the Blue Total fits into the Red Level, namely 1.81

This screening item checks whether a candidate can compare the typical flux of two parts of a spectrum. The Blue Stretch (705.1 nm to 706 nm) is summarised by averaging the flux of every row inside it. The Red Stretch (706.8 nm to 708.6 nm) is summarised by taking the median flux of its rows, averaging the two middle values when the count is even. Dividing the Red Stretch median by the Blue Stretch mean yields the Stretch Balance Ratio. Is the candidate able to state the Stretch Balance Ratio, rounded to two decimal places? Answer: 0.92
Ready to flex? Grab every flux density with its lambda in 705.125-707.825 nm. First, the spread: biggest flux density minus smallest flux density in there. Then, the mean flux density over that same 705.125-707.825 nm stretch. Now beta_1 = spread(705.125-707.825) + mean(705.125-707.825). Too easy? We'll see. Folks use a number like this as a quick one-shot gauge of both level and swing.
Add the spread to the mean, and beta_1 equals 14.3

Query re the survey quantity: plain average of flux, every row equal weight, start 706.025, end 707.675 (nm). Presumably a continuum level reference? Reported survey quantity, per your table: 12.6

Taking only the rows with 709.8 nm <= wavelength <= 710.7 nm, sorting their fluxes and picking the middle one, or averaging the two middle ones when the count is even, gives 12.3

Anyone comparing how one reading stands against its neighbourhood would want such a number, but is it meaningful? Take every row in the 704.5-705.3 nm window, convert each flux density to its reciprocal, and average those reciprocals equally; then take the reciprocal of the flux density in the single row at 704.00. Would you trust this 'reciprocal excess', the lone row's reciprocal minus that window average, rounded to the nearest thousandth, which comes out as 0.001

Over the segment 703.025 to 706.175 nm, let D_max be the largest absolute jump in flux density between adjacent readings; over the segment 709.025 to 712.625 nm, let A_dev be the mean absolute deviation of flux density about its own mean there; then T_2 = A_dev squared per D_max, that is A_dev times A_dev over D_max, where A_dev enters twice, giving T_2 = 1.31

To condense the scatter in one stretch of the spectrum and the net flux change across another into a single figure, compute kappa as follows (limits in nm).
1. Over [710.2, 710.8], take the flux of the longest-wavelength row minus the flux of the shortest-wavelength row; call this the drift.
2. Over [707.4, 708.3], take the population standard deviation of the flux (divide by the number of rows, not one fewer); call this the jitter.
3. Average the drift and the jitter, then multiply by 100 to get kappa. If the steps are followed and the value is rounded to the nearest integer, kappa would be 39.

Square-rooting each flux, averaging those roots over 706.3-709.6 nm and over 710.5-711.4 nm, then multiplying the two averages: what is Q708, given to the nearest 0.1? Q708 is 12.9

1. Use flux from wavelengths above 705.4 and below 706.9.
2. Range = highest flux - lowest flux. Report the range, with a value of 1.1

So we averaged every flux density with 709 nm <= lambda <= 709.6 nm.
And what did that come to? 12.8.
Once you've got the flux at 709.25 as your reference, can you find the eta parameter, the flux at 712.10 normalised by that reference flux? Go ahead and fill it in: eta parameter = 1.04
